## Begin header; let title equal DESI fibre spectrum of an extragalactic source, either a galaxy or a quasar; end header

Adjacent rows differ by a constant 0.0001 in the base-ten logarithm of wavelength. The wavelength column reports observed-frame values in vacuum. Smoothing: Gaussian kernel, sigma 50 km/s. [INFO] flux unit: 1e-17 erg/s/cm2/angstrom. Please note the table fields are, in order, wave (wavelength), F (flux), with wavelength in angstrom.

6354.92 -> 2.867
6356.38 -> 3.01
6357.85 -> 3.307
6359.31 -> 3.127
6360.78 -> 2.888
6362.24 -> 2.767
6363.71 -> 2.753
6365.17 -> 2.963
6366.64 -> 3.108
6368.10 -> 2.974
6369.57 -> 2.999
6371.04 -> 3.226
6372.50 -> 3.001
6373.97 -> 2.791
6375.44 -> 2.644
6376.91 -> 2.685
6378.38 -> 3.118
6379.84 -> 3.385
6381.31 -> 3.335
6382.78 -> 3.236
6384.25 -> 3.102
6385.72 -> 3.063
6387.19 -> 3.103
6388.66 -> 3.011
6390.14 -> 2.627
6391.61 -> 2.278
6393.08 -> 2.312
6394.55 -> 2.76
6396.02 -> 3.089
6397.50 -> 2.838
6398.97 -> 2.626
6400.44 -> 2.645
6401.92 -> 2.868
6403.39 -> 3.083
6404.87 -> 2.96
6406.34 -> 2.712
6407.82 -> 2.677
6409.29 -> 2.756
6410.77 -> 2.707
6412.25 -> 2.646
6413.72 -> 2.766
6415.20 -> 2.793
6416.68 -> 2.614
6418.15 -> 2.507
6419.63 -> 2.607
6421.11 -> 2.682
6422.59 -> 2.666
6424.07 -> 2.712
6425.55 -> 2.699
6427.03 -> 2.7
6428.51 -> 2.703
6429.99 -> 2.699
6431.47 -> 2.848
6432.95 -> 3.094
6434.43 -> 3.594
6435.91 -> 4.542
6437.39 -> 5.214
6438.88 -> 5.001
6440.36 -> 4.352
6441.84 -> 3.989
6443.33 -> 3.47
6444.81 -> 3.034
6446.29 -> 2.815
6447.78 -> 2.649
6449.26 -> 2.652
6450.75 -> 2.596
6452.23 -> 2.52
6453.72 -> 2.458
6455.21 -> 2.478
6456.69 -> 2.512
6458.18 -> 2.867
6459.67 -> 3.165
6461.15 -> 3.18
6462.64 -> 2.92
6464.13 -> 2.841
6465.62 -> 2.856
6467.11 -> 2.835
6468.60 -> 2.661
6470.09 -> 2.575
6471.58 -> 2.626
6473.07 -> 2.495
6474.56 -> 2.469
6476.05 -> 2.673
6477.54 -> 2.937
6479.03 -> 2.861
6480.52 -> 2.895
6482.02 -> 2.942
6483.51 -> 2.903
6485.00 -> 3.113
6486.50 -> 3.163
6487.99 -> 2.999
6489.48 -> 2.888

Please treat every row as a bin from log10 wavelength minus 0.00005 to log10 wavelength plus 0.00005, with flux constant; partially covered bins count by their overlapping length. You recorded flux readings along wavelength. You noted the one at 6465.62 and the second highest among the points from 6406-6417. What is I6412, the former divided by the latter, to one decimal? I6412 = 1.0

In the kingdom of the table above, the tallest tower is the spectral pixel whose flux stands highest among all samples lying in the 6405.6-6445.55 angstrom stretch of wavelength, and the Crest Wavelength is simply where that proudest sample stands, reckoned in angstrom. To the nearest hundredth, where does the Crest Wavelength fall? 6437.39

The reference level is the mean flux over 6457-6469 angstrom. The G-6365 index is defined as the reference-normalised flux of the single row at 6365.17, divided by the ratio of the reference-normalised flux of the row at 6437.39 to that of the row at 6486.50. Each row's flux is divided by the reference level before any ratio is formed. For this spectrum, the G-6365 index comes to 0.62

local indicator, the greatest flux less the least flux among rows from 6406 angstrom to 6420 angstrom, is 0.29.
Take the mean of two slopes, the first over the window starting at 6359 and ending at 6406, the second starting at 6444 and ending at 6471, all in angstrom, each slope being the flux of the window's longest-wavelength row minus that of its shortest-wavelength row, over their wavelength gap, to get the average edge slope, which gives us -0.011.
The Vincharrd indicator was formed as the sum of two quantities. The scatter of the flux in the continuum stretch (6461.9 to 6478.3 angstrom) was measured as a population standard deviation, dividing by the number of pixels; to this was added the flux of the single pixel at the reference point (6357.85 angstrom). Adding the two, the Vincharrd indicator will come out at 3.5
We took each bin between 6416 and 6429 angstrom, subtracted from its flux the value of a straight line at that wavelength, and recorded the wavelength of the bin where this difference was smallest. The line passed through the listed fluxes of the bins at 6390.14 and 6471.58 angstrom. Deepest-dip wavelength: 6418.15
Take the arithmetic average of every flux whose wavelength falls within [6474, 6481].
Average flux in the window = 2.77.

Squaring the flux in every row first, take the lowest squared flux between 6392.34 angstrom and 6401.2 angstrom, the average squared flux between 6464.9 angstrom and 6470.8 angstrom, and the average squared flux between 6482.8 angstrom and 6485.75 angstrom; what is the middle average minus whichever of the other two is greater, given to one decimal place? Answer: -1.6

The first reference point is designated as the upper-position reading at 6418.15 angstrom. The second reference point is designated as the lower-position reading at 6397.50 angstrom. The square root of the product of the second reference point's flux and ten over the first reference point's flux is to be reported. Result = 3.36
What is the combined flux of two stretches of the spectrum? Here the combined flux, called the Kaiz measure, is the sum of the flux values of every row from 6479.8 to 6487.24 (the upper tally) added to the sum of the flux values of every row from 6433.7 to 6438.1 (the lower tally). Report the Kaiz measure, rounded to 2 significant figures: 28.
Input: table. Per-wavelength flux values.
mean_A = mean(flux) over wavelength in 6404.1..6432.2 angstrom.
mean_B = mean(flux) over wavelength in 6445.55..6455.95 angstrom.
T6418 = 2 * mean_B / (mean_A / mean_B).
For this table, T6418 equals 5.0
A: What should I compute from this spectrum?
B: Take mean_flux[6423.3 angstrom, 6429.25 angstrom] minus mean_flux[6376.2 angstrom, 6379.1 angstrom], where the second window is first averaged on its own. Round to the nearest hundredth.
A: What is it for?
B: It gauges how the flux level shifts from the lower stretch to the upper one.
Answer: -0.20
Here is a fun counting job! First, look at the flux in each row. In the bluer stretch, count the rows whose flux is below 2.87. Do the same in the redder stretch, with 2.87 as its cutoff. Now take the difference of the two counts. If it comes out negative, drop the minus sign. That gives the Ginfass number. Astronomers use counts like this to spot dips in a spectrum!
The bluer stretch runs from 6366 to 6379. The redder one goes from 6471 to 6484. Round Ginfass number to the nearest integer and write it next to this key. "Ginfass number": 2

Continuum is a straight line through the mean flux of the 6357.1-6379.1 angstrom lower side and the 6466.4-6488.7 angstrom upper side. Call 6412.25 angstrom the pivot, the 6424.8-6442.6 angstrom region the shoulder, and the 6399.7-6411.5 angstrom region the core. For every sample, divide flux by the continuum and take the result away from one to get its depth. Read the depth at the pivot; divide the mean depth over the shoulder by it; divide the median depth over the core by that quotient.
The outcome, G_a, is -0.019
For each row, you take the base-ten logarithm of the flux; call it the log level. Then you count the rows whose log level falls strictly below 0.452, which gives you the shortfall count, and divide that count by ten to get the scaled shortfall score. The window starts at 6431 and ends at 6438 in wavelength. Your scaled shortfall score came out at 0.0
